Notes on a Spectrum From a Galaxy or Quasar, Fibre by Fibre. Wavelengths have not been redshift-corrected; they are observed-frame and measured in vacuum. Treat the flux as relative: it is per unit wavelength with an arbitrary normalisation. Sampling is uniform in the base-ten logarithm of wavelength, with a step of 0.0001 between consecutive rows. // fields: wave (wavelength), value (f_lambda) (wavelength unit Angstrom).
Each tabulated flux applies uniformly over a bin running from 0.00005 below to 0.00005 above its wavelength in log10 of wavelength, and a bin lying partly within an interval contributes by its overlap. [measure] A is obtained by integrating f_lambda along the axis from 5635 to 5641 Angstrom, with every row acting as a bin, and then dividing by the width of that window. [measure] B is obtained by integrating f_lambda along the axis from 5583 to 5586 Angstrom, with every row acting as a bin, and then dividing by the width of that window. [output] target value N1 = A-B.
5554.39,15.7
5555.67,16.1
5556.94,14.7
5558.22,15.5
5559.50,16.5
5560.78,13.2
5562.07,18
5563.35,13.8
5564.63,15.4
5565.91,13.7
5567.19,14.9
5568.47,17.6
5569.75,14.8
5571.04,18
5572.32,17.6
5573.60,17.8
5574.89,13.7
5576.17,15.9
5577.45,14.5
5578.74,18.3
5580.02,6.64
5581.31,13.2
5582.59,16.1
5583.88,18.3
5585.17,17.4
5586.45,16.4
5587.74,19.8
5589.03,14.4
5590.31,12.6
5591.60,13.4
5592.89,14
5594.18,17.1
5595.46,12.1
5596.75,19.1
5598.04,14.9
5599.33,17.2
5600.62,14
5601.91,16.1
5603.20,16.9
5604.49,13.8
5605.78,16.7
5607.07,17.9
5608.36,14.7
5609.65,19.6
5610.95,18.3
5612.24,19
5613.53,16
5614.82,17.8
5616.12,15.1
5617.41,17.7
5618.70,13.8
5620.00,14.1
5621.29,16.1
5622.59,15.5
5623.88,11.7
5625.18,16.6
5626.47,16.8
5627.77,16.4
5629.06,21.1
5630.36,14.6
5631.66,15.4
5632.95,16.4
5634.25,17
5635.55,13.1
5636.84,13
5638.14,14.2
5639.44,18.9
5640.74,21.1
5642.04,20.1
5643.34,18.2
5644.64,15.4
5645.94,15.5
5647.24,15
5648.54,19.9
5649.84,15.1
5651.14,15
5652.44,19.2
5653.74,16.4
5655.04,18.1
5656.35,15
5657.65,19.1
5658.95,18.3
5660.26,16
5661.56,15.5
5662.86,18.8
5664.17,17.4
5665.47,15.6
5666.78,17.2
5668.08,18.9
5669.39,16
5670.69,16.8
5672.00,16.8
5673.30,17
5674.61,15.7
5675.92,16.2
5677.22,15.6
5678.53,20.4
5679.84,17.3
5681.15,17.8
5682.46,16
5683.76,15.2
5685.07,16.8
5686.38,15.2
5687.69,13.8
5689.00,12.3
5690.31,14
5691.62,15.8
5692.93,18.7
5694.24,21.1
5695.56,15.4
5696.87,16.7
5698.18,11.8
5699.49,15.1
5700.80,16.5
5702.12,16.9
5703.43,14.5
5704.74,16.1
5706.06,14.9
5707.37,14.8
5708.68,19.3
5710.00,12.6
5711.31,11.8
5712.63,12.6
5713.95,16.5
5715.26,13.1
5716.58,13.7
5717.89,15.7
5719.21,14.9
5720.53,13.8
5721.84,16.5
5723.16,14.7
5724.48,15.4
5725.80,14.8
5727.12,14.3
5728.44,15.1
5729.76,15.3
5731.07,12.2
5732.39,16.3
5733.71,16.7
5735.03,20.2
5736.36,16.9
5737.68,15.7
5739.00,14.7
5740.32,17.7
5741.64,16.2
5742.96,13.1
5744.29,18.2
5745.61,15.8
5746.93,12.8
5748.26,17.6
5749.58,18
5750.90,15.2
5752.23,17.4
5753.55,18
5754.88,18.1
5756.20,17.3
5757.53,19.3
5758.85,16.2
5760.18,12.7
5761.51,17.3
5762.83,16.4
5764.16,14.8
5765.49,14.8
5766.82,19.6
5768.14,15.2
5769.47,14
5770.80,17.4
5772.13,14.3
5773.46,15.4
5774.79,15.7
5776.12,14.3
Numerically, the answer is -2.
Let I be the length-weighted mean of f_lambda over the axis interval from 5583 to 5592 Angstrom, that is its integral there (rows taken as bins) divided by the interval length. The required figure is 16.1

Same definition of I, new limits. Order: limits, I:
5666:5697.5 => 16.5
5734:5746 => 16.5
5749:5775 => 16.4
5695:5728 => 14.9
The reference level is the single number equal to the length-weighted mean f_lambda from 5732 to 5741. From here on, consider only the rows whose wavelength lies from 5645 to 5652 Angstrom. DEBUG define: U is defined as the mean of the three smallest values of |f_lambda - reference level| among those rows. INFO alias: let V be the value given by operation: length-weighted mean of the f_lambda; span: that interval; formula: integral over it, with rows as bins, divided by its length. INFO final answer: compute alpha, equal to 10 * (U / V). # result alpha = 1.0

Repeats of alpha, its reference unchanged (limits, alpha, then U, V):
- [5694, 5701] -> 0.4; 0.7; 15.8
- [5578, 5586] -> 0.6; 0.9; 15.0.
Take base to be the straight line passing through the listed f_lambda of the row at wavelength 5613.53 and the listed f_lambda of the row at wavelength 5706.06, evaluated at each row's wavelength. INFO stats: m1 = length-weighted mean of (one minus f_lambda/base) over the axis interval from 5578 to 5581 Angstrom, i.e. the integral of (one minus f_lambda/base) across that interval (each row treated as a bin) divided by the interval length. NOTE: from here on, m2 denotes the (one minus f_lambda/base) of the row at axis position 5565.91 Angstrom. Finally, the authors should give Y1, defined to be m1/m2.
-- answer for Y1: 1.3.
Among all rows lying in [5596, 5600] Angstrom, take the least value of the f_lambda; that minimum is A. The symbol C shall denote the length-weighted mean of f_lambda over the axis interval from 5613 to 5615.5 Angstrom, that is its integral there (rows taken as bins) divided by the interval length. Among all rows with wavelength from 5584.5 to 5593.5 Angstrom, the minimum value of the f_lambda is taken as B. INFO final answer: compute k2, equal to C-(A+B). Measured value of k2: -11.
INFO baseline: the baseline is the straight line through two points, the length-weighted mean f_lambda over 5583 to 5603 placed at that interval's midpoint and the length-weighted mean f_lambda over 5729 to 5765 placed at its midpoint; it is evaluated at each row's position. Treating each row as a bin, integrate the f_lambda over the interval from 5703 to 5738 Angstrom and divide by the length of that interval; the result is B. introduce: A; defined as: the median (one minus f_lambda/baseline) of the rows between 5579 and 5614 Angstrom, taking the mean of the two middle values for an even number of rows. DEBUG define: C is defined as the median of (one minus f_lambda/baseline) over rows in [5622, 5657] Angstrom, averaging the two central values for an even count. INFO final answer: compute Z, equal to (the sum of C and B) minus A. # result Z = 15.1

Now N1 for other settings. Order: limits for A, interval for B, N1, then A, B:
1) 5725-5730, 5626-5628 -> -2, 14.8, 16.6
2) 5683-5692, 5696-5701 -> 0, 14.7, 14.9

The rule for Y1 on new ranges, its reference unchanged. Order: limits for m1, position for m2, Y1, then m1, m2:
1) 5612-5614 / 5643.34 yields 0.5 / -0.1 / -0.16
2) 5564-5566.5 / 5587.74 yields -0.6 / 0.1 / -0.21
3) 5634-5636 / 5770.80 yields -0.2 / 0.1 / -0.23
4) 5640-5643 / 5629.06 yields 0.9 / -0.3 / -0.33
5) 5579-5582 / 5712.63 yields 2.2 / 0.3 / 0.15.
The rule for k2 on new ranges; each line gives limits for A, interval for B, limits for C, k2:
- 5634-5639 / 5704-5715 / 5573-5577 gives -9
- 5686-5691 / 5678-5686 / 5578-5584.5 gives -13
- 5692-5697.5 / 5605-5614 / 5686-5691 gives -16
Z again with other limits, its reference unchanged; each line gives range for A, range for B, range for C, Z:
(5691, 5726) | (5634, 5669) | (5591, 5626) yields 16.8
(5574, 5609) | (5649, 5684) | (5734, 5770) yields 16.9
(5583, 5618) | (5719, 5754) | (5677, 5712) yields 15.9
